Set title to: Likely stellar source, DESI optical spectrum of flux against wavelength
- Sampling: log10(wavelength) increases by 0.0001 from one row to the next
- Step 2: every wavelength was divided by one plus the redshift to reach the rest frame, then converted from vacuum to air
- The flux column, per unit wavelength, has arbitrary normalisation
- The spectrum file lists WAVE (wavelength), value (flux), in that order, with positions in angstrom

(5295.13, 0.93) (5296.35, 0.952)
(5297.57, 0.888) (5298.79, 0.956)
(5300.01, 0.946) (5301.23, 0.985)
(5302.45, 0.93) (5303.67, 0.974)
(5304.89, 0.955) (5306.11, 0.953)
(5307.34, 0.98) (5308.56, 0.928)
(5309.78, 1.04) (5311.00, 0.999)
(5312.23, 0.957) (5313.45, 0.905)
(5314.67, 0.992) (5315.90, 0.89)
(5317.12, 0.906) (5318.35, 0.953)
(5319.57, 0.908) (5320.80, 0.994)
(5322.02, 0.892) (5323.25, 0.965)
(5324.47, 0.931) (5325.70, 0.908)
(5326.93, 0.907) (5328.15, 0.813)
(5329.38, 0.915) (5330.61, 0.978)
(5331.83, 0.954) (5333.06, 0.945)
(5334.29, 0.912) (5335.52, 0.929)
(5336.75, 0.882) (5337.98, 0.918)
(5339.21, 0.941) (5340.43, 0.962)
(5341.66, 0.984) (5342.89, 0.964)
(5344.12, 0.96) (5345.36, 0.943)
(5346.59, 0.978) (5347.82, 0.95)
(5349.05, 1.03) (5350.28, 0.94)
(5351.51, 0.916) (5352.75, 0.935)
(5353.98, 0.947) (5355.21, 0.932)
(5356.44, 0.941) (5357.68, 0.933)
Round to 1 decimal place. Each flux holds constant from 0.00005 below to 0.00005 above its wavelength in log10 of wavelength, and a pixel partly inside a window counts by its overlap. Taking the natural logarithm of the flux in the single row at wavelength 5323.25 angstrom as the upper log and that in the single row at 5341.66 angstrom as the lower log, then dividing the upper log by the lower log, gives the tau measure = 2.2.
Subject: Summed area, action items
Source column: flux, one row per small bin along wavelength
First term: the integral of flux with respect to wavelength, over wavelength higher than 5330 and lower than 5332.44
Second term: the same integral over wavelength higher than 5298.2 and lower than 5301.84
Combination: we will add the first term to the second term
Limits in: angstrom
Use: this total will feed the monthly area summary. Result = 5.9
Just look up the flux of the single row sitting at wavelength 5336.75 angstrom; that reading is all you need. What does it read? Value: 0.882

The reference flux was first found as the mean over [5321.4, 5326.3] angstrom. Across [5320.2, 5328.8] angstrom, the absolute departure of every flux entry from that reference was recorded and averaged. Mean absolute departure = 0.042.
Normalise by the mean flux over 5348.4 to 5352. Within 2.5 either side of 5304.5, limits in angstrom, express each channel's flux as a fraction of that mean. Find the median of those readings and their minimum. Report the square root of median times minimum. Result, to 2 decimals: 0.98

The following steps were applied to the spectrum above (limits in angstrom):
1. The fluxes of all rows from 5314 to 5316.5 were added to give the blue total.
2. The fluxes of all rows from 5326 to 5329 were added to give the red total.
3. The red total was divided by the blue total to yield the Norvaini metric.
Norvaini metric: 0.91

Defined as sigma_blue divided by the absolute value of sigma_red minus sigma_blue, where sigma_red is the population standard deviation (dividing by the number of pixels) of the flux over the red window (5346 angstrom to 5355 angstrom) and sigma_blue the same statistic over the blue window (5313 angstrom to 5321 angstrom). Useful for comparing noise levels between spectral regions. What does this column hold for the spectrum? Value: 6.7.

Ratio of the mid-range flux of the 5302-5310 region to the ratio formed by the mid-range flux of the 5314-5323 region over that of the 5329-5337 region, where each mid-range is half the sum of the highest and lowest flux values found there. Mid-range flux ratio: 0.971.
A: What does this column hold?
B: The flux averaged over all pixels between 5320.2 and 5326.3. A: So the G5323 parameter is 0.938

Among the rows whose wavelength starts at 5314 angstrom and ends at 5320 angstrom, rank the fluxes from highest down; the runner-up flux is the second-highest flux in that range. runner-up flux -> 0.953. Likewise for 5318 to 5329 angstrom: 0.965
